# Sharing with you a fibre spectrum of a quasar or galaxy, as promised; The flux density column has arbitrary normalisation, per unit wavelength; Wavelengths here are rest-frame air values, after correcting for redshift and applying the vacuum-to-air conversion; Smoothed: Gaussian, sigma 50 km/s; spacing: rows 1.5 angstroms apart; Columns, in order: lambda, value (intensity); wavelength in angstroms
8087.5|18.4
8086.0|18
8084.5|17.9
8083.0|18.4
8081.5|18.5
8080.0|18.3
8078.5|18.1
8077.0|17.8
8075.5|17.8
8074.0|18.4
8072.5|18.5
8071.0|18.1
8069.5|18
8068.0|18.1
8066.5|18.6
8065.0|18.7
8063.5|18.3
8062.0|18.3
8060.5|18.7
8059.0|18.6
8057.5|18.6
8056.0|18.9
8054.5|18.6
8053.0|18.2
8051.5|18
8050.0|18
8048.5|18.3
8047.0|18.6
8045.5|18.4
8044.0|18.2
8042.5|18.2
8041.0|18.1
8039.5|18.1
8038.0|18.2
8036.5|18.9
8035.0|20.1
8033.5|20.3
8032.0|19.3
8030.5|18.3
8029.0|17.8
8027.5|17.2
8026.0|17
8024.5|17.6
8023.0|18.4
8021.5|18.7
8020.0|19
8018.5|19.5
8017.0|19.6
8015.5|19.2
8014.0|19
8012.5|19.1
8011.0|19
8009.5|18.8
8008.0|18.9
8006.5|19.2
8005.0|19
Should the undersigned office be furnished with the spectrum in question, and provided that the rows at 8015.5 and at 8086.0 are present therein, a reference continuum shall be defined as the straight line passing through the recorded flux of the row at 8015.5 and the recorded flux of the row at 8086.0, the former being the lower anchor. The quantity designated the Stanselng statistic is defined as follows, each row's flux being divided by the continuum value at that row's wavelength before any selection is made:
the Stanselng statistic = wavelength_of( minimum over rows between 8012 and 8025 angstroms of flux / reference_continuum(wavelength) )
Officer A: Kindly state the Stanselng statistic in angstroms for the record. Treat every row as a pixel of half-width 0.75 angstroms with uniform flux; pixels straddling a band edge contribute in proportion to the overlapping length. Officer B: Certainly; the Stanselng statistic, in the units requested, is 8024.5 angstroms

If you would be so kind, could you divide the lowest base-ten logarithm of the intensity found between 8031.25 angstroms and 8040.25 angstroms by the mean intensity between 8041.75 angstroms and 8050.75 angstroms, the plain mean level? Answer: 0.0688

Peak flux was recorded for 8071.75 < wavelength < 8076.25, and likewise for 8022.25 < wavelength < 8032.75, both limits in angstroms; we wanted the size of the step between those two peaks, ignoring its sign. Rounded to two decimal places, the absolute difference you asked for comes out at 0.80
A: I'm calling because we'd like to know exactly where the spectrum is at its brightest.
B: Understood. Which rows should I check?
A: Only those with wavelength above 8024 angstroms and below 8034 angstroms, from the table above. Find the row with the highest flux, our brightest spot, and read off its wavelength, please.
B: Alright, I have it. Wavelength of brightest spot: 8033.5 angstroms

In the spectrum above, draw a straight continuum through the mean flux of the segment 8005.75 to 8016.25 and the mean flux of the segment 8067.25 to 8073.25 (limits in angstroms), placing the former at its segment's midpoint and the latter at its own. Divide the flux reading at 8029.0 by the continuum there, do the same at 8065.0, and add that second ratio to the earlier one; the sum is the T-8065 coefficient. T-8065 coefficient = 1.97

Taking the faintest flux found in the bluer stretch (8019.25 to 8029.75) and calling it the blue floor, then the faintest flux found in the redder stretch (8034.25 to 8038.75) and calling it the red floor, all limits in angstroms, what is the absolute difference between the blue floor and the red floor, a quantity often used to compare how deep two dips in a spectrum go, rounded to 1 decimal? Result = 1.2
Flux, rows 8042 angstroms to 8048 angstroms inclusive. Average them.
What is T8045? 18.35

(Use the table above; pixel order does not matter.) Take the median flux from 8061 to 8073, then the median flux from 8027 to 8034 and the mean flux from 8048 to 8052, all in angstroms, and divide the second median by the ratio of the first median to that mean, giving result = 18.1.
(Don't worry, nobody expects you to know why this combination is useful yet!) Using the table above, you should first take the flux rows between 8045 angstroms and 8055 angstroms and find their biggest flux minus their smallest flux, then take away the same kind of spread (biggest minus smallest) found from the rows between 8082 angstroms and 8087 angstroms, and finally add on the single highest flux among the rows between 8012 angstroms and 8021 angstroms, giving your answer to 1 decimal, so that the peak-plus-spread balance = 19.7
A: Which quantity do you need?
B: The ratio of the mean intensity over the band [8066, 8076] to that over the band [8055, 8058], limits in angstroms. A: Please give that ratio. 0.97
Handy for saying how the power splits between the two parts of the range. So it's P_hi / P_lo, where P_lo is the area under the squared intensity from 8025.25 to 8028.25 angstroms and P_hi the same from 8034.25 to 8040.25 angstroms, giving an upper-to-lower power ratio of 2.4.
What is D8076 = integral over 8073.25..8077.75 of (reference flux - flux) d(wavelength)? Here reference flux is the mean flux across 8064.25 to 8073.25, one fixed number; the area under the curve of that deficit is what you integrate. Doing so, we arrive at 1.5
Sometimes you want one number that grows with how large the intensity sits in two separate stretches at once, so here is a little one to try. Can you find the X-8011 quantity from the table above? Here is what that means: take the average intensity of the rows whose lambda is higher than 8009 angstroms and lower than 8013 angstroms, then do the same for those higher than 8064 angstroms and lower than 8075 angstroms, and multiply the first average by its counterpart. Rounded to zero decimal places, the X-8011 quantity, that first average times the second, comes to 348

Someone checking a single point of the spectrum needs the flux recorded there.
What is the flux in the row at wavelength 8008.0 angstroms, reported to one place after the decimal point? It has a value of 18.9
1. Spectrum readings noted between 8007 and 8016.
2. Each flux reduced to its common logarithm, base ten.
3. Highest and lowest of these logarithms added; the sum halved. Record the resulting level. 1.28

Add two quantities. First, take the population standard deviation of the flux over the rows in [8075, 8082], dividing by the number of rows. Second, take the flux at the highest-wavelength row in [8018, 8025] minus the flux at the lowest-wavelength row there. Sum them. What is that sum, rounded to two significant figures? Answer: -1.6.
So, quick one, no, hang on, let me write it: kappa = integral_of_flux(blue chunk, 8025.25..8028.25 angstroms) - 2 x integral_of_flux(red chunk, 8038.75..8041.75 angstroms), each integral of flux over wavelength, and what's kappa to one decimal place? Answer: -57.3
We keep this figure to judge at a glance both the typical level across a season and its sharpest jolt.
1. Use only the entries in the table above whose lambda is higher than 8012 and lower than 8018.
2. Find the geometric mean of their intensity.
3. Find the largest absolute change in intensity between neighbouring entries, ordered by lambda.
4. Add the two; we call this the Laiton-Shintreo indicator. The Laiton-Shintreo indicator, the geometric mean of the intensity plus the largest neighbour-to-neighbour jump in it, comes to 19.6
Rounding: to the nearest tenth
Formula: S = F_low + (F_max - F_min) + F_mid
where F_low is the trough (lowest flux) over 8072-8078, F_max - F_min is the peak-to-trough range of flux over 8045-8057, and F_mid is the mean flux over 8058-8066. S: 37.2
